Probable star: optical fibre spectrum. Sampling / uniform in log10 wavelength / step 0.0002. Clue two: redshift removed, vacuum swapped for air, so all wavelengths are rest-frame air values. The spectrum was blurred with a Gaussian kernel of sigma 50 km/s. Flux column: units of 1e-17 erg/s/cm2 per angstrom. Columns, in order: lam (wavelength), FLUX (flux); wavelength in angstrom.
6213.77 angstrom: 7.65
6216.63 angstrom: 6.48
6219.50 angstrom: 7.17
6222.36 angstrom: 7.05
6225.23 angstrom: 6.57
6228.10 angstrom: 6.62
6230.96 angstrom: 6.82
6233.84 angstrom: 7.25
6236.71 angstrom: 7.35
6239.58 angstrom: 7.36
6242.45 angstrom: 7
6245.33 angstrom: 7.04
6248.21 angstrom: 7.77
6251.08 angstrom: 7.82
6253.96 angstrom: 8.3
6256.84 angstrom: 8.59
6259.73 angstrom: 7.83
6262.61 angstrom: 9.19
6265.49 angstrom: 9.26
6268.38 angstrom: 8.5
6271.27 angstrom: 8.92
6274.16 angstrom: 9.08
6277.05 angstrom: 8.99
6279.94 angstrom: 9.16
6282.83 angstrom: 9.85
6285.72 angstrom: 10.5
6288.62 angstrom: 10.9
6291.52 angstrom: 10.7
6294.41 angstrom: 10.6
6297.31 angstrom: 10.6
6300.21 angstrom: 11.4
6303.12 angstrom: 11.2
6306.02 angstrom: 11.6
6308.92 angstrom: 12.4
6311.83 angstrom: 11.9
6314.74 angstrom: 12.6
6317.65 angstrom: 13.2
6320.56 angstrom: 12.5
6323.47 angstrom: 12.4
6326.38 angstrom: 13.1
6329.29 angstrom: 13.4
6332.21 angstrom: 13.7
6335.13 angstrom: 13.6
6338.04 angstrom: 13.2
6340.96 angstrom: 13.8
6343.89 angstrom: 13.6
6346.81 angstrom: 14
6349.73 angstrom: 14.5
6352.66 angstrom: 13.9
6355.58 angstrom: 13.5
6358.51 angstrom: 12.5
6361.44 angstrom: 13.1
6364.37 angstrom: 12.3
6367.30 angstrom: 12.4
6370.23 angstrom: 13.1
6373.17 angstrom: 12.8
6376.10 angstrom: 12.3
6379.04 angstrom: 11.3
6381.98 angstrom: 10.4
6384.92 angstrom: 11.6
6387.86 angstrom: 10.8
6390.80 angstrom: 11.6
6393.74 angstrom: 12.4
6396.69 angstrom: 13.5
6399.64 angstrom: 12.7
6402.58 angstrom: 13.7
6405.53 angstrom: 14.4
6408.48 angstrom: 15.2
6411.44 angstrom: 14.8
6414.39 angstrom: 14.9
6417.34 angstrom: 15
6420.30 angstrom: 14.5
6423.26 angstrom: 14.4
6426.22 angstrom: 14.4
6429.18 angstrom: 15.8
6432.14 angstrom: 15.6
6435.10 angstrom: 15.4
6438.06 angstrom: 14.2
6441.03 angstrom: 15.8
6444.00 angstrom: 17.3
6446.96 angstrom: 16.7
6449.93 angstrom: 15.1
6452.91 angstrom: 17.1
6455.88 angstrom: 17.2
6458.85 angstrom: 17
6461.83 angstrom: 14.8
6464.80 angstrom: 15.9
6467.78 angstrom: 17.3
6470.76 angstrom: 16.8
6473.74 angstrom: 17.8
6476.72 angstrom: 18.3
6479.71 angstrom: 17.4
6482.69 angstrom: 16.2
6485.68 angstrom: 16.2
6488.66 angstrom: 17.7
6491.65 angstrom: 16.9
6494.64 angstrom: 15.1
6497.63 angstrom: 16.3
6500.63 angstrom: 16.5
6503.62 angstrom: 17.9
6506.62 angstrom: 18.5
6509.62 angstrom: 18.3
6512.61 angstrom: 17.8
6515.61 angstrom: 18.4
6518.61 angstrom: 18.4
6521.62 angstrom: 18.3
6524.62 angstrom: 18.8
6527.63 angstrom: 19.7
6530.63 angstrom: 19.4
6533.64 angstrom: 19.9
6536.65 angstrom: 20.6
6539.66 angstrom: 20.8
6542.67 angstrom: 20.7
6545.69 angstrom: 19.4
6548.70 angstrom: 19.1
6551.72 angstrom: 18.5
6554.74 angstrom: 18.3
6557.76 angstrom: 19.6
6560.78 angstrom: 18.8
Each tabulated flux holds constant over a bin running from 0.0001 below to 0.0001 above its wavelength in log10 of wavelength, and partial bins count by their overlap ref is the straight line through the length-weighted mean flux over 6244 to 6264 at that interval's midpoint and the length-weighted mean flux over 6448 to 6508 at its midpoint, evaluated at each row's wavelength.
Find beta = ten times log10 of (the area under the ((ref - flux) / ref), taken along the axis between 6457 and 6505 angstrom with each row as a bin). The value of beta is -4.0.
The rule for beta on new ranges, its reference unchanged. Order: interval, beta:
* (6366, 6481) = -3.4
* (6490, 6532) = -2.9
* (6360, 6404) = 4.2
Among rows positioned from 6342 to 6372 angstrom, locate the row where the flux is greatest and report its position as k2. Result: 6349.73 angstrom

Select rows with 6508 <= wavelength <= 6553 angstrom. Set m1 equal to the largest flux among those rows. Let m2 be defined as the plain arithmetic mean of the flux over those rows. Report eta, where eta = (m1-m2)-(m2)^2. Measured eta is -367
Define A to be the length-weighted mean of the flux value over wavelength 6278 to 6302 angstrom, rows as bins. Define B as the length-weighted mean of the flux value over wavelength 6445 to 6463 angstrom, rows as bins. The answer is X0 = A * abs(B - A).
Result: 62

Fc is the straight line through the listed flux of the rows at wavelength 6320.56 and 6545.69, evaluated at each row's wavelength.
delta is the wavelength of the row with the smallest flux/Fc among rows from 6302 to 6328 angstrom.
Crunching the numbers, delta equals 6303.12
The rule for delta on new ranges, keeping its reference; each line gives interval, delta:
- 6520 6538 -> 6521.62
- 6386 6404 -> 6387.86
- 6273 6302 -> 6277.05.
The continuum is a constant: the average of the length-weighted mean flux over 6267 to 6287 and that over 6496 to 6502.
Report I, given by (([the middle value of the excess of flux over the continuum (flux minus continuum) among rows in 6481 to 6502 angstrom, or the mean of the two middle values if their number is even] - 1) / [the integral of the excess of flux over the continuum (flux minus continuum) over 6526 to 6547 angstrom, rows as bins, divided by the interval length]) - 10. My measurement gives -9.7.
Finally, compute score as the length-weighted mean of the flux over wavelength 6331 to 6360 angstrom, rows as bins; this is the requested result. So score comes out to 13.6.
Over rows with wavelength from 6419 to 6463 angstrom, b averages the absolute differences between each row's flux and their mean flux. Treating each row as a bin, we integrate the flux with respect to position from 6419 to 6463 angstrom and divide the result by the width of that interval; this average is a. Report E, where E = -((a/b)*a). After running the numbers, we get -261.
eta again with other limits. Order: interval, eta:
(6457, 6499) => -277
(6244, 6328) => -101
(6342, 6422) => -171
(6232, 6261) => -57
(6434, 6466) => -256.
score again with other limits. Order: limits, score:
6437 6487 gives 16.6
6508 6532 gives 18.6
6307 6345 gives 13.0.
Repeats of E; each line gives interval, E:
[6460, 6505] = -340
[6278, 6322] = -142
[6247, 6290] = -118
